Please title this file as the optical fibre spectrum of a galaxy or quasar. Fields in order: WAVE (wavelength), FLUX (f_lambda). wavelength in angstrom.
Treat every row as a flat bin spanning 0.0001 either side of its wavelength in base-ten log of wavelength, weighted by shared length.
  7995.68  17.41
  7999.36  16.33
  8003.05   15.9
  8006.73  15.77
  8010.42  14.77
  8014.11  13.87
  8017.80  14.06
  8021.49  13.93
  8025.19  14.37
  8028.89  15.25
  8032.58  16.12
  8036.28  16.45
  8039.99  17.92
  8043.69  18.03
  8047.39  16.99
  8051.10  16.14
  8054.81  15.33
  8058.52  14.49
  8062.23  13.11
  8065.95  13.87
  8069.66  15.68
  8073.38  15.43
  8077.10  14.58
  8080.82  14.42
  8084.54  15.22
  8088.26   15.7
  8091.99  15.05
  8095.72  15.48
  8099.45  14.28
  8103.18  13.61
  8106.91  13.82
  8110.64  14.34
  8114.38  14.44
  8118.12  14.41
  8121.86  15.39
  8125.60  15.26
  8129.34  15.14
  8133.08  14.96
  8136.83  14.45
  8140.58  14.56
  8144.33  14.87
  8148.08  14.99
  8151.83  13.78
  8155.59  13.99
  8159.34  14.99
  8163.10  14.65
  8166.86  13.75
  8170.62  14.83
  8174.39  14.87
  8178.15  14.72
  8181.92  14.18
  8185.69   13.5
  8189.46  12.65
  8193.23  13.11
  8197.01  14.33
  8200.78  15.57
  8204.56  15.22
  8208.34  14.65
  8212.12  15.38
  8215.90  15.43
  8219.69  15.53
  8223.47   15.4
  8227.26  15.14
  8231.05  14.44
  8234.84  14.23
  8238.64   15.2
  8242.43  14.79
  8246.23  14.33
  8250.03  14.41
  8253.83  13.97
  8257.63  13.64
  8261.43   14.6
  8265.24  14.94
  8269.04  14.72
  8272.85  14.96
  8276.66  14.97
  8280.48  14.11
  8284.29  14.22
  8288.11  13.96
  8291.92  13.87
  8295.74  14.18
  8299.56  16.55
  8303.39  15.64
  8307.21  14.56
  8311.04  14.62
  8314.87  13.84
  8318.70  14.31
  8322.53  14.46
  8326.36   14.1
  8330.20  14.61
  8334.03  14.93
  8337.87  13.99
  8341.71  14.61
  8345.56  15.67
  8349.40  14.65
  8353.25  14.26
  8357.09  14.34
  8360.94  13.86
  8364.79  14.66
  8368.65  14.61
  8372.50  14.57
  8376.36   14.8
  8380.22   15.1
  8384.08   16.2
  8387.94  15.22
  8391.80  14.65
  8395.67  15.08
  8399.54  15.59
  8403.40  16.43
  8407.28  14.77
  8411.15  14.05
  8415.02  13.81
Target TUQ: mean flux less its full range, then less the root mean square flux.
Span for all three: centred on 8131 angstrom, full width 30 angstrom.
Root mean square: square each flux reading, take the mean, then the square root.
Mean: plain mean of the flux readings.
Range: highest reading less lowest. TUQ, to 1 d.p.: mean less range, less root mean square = -1.0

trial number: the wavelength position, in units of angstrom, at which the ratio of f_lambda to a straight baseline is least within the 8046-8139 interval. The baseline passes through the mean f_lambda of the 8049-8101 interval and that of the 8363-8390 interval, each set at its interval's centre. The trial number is 8062.23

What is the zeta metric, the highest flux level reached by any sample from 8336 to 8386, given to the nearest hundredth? 16.20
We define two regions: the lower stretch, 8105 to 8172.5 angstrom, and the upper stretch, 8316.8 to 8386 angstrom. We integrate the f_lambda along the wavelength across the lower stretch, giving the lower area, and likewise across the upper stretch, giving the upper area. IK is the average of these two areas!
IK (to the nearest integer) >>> 999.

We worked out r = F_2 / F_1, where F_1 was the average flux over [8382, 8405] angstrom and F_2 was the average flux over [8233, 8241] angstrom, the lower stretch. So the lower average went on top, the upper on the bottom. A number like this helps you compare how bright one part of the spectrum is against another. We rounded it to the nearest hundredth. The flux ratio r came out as 0.95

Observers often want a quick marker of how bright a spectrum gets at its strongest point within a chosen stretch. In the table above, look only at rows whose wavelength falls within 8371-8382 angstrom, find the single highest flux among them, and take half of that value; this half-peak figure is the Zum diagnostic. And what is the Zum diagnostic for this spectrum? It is 7.55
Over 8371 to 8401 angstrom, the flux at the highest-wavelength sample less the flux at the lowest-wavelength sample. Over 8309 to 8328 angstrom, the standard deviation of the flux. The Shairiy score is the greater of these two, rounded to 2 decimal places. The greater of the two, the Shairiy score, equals 1.02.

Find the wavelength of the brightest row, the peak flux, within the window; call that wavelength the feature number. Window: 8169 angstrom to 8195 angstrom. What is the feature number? 8174.39 angstrom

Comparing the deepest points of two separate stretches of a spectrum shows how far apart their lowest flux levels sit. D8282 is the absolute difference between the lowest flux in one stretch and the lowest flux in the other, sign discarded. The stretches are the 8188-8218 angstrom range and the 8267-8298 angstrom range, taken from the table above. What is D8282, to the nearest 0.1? 1.2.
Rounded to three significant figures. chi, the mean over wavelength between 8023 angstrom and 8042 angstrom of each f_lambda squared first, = 258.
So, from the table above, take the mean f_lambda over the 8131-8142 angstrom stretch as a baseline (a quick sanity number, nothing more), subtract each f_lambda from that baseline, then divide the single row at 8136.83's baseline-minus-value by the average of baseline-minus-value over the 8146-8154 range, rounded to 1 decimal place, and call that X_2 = 0.8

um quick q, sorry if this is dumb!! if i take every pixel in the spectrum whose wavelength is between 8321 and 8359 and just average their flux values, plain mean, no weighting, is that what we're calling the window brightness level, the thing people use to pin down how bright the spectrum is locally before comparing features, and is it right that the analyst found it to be 14.6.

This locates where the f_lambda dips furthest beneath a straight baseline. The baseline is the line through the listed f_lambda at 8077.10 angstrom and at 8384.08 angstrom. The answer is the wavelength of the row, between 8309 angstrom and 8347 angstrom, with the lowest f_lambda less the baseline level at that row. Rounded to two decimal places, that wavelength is 8314.87 angstrom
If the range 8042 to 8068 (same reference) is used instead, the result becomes 8062.23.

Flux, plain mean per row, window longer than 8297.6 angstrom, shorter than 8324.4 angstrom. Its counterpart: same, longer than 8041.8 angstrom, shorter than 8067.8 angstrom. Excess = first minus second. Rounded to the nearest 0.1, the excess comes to -0.6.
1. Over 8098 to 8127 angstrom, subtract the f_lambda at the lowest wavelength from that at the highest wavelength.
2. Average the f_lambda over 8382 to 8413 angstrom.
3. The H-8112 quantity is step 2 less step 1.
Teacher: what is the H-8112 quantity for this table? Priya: 14.3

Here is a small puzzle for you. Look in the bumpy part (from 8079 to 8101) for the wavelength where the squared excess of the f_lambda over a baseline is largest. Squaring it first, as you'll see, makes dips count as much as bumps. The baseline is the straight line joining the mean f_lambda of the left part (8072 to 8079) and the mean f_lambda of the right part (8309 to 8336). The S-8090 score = 8088.26 angstrom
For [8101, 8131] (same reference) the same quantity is 8103.18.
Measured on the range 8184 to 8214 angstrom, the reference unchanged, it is 8189.46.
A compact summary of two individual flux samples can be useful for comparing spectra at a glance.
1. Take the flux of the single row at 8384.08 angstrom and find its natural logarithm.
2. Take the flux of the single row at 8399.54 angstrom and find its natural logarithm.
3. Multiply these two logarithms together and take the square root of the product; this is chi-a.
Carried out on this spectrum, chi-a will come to 2.77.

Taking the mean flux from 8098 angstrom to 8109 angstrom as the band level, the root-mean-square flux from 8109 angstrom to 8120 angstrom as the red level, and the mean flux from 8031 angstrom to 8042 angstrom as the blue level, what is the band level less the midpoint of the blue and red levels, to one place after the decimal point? -1.7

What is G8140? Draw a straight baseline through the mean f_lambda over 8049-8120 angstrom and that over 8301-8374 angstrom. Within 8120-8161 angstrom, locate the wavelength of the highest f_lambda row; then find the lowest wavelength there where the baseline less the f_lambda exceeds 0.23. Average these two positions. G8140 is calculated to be 8136.8 angstrom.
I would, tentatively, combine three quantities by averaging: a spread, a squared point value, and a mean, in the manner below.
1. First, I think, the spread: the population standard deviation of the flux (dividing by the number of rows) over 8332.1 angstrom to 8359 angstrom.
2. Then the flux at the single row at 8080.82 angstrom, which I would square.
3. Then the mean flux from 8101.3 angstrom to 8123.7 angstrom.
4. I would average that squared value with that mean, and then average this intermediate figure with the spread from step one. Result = 56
